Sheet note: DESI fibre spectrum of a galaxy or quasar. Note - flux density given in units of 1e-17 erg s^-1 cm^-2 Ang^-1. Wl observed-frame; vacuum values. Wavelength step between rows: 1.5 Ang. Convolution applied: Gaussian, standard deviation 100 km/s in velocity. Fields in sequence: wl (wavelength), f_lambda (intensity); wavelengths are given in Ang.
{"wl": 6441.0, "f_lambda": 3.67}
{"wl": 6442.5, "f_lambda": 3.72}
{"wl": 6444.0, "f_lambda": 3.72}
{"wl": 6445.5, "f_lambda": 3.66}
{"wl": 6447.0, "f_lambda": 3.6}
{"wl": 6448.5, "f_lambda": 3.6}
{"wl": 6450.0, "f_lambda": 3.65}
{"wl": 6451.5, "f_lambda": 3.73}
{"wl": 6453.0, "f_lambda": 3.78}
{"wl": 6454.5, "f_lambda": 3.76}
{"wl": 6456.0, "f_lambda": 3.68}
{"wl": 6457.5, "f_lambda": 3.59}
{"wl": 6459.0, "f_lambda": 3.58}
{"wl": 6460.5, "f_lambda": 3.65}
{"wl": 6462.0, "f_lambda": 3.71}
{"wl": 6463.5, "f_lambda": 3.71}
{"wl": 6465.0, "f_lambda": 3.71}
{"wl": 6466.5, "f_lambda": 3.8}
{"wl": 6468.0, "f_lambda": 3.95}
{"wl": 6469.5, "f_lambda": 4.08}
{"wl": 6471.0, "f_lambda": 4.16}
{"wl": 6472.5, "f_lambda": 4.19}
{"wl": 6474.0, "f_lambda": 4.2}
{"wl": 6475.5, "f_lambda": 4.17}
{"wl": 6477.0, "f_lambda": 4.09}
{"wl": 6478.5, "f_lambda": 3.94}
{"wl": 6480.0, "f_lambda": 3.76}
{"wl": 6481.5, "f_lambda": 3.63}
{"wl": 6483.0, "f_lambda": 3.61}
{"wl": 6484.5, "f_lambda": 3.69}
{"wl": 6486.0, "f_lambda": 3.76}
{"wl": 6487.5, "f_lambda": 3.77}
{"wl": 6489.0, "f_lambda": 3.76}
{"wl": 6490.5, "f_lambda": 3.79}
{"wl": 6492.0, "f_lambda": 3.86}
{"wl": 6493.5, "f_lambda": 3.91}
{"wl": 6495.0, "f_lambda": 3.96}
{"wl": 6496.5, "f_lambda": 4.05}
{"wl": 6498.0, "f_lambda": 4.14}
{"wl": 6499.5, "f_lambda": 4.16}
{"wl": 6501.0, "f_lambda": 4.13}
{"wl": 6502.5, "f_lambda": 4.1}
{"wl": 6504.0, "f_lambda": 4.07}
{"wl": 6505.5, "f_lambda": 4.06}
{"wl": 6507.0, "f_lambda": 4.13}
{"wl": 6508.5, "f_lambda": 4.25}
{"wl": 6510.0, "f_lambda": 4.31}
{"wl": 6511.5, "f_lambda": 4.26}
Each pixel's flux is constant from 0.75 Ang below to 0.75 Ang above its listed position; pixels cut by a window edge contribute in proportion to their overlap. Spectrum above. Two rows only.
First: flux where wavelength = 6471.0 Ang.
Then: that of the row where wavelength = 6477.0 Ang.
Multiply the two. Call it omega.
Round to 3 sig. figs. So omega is 17.0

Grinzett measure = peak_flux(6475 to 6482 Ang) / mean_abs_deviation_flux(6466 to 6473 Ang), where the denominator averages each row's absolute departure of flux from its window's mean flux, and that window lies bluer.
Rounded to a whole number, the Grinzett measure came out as 32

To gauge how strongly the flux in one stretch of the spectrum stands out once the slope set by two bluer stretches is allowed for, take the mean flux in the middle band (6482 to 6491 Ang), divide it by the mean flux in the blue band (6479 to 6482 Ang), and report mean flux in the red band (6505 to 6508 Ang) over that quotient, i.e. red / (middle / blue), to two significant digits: 4.1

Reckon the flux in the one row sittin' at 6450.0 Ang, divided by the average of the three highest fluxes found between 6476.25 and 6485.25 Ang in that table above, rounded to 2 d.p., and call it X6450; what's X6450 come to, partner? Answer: 0.93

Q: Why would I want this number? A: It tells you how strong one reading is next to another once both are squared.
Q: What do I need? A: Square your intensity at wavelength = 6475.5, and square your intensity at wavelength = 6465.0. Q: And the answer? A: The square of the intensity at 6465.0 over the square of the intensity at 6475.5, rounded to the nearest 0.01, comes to 0.79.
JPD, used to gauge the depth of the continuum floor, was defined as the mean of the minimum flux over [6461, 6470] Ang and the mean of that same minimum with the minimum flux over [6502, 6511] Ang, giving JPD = 3.80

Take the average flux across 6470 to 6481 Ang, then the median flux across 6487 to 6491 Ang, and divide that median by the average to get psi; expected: 0.93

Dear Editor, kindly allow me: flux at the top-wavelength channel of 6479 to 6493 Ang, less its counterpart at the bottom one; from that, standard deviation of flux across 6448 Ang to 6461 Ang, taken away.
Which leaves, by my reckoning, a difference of 0.03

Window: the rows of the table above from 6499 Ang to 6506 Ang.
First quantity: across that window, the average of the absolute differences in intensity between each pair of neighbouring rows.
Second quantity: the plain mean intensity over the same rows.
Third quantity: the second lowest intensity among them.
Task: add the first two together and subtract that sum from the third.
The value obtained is -0.059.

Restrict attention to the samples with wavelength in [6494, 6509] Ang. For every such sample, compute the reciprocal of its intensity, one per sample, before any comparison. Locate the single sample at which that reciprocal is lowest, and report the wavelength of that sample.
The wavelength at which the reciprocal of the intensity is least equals 6508.5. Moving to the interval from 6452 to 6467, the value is 6466.5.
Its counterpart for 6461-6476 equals 6474.0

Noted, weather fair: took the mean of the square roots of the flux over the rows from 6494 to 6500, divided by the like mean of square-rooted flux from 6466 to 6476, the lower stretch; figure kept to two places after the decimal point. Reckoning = 1.00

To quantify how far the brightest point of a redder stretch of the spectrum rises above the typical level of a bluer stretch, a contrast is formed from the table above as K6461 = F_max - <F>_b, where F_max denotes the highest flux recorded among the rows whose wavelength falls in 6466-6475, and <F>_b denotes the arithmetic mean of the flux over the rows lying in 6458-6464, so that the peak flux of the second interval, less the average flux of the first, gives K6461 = 0.5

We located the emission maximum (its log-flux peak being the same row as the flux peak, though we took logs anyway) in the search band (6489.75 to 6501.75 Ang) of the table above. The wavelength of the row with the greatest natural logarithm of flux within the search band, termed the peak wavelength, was 6499.5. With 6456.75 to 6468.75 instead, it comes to 6468.0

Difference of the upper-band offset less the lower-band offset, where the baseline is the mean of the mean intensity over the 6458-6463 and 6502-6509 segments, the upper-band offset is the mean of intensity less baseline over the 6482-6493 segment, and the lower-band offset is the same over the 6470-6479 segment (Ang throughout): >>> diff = -0.4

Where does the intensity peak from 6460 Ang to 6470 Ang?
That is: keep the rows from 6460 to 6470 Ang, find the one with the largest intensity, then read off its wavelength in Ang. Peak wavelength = 6469.5 Ang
